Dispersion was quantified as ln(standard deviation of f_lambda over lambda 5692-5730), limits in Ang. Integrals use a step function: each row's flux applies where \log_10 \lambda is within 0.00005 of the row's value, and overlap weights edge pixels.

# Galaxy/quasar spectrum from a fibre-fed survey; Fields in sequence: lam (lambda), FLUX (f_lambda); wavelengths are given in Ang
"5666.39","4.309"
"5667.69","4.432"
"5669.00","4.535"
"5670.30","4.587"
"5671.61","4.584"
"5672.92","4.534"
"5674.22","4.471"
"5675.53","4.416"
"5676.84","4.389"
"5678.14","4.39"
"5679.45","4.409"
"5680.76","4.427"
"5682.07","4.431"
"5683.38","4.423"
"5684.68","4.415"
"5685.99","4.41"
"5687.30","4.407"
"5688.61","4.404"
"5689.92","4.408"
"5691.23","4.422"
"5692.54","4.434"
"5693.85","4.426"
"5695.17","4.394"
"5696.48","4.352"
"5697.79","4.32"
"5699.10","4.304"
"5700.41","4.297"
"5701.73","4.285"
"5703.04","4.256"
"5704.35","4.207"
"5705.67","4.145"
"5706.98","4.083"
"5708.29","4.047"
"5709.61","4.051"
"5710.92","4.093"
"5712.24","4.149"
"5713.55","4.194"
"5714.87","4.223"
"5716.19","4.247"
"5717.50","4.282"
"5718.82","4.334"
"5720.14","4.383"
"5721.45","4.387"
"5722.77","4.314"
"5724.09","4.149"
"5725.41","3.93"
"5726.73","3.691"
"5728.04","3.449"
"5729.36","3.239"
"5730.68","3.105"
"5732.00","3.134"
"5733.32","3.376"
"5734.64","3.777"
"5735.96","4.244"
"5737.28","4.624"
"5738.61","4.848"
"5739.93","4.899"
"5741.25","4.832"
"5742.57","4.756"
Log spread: -1.3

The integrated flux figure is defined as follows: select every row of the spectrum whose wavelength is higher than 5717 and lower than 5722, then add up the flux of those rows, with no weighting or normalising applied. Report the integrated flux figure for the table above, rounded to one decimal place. 17.4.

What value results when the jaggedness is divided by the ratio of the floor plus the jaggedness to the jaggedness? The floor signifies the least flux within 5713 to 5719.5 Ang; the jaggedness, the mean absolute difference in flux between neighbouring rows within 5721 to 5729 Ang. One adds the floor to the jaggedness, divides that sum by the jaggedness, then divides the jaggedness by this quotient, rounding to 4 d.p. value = 0.0080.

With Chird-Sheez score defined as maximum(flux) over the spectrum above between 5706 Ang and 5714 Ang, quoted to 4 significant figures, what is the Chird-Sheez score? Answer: 4.194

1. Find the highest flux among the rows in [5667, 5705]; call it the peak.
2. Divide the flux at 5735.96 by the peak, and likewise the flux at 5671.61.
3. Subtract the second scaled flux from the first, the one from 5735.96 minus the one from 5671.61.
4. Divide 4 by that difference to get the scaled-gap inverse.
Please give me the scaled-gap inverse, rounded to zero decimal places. -54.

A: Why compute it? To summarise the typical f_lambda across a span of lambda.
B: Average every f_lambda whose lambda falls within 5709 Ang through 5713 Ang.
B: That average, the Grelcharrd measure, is 4.1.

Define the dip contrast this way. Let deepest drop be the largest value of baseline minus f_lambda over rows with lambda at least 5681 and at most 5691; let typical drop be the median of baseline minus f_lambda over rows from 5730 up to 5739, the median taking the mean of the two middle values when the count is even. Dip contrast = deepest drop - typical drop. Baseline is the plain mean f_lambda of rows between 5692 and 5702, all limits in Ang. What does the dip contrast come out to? -0.63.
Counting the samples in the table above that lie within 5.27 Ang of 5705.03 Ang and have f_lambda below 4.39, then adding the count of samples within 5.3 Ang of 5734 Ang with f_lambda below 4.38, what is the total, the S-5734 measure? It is 14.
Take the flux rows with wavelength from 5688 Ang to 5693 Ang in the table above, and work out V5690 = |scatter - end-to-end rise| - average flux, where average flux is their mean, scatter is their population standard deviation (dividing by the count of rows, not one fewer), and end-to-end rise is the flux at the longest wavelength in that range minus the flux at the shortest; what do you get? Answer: -4.40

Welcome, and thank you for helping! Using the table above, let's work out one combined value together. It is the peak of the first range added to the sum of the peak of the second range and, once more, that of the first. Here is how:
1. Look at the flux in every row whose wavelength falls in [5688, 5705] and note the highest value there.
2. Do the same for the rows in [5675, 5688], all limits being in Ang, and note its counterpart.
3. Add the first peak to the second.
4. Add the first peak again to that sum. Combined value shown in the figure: 13.3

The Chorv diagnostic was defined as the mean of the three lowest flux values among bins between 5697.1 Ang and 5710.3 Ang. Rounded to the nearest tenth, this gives 4.1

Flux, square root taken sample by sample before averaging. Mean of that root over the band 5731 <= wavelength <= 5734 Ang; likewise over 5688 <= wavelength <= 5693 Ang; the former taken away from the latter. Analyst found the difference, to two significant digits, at 0.30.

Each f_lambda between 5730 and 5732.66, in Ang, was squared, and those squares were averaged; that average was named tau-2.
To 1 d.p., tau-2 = 9.7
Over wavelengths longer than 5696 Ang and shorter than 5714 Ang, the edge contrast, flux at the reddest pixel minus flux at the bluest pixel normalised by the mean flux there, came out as -0.038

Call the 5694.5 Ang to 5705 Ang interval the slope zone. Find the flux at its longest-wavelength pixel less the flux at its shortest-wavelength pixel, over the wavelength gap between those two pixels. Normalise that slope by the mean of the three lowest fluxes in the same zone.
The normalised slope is -0.0048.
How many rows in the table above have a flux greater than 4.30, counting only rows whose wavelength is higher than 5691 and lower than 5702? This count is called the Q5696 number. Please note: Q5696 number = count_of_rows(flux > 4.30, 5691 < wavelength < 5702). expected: 7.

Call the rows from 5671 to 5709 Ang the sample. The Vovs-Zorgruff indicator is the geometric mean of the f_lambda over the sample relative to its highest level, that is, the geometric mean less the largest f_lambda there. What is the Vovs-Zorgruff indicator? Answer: -0.2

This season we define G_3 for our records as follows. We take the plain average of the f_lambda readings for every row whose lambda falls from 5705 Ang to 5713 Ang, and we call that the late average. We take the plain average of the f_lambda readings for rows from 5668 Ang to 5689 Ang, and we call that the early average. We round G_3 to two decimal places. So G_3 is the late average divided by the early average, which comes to 0.92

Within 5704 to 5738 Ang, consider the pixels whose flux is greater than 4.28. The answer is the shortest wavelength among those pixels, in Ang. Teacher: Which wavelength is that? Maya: 5717.50 Ang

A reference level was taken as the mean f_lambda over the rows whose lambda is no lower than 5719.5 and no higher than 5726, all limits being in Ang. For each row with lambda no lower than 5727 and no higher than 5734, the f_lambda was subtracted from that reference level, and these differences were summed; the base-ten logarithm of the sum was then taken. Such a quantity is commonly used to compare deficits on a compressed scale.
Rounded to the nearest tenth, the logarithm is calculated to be 0.7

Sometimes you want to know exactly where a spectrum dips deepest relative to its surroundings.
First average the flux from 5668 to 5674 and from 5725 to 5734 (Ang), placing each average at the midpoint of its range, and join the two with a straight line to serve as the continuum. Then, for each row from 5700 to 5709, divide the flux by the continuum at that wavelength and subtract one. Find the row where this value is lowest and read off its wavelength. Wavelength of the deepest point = 5708.29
